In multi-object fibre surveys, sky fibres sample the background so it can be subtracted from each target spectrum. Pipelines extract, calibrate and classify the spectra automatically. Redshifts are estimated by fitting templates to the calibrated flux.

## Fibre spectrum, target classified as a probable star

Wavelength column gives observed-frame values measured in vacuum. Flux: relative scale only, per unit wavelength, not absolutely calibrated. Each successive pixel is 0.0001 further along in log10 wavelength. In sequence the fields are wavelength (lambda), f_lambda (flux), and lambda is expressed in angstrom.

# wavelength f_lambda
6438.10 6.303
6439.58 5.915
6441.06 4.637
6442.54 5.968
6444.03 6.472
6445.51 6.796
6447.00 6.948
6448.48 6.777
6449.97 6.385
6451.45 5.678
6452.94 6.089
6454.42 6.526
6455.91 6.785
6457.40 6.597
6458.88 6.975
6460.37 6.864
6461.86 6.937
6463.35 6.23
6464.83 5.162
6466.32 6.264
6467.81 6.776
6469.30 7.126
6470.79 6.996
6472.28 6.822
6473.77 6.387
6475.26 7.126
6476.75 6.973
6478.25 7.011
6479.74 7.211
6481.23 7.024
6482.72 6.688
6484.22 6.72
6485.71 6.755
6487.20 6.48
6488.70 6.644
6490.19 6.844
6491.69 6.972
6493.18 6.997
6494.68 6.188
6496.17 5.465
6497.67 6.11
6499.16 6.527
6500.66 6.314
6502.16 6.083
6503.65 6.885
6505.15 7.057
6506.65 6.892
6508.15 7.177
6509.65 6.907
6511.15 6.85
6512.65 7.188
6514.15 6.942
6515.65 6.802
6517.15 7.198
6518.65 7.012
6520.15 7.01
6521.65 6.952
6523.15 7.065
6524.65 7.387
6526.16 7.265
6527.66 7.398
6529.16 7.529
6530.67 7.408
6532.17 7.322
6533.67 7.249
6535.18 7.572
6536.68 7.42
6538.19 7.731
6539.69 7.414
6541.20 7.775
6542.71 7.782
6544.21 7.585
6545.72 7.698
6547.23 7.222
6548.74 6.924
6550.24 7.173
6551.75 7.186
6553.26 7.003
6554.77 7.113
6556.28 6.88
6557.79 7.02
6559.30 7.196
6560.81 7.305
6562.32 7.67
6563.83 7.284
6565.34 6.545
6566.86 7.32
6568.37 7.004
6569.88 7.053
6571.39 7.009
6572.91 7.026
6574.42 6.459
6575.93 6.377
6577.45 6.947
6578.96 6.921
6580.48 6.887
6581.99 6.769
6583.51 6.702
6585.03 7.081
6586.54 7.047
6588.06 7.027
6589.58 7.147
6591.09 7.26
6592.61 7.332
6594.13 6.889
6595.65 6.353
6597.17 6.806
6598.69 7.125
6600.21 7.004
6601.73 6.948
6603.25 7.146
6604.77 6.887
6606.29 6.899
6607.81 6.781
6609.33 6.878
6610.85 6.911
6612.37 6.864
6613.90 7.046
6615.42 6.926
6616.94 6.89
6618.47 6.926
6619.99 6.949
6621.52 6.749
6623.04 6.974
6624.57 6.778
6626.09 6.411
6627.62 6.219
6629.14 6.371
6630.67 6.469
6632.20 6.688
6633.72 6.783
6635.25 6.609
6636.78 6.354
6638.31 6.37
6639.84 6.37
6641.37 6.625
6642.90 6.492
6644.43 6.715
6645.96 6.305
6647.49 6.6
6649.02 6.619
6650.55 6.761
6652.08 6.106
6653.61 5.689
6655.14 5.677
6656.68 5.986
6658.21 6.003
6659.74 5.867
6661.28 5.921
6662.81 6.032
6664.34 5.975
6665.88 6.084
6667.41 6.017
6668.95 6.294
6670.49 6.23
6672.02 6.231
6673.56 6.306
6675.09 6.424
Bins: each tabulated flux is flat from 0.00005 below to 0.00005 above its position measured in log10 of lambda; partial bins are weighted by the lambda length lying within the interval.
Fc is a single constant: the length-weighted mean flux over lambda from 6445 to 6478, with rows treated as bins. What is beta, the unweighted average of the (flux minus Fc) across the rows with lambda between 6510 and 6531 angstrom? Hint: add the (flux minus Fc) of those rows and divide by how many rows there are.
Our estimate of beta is 0.54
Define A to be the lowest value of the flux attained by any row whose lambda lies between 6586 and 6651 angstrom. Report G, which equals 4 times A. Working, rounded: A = 6.219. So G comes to 25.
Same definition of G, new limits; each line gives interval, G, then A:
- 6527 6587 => 26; 6.377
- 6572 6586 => 26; 6.377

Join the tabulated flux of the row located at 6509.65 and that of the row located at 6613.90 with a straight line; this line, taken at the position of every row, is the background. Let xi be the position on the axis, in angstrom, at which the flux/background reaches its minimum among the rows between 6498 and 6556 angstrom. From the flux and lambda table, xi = 6502.16 angstrom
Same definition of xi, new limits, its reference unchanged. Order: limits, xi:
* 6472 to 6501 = 6496.17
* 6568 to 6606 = 6595.65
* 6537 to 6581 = 6575.93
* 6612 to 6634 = 6627.62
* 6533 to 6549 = 6548.74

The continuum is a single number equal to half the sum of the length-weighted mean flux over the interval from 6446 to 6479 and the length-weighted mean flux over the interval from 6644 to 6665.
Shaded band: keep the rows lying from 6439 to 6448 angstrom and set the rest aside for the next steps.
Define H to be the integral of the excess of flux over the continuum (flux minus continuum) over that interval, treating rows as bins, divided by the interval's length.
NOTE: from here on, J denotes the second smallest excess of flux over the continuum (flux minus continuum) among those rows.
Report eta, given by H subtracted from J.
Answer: -0.23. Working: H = -0.24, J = -0.5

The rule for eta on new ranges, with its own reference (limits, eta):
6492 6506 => -0.34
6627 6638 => -0.14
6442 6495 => -0.97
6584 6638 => -0.49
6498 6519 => -0.51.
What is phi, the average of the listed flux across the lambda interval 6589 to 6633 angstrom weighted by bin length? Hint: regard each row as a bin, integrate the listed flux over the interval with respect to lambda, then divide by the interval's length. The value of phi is 6.85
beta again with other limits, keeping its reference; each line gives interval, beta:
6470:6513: 0.13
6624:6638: -0.08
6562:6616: 0.35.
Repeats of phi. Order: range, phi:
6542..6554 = 7.32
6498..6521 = 6.84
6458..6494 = 6.75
